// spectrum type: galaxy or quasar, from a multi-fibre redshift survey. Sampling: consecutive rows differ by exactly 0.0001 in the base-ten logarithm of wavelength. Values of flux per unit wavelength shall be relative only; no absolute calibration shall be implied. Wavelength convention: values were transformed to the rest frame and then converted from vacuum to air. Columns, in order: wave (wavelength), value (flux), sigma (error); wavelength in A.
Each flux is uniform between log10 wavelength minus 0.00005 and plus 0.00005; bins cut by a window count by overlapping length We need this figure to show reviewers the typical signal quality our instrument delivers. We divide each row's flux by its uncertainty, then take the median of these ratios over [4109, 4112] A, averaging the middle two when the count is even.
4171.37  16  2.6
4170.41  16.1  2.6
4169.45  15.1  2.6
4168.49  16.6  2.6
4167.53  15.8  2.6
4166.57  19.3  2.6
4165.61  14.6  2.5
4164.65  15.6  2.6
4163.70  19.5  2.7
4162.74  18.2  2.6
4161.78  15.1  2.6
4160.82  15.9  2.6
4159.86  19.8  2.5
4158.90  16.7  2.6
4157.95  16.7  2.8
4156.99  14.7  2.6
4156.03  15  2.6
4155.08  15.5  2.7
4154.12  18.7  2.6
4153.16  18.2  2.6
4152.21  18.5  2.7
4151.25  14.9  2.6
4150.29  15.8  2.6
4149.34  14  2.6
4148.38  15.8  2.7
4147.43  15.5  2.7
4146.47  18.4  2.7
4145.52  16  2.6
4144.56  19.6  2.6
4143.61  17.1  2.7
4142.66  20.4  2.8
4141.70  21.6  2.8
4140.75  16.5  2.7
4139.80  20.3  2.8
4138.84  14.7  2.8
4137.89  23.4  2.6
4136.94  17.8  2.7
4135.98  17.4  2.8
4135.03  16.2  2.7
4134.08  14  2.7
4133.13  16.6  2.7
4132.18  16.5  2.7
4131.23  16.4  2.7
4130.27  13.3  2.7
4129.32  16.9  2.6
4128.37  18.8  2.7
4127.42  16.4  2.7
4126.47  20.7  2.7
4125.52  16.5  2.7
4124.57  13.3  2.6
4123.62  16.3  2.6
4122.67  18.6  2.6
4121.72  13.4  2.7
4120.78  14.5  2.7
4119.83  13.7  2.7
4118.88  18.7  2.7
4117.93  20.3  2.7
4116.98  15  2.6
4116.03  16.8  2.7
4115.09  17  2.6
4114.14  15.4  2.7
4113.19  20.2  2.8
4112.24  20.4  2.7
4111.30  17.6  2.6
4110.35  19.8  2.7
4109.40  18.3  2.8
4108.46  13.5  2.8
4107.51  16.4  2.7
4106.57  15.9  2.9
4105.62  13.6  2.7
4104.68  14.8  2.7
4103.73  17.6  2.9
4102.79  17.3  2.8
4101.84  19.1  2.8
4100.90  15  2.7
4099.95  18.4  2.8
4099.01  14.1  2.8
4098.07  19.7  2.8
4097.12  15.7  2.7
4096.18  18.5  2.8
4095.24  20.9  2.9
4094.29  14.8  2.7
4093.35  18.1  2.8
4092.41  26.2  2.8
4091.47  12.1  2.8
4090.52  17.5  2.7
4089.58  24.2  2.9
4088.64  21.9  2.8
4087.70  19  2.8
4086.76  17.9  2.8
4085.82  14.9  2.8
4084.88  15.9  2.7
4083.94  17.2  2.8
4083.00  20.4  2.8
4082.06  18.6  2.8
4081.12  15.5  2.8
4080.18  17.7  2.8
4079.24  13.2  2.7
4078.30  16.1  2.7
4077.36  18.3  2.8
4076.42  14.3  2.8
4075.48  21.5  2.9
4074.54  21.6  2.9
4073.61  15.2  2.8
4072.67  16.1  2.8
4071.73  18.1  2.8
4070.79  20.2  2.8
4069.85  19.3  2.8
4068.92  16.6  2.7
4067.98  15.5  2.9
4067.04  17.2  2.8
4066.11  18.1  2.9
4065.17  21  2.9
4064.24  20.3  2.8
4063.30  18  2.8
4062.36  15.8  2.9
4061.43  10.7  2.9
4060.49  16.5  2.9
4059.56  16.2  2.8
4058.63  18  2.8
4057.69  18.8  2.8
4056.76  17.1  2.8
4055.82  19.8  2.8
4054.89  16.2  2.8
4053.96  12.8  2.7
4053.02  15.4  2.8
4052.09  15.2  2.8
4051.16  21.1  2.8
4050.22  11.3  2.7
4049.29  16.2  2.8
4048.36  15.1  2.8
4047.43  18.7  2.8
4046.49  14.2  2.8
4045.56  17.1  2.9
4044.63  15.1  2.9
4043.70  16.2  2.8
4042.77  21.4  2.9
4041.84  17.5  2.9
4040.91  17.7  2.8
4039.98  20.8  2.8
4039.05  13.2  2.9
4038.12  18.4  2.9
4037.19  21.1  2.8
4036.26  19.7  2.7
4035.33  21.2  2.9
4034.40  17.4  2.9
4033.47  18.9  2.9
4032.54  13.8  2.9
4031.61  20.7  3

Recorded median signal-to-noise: 6.8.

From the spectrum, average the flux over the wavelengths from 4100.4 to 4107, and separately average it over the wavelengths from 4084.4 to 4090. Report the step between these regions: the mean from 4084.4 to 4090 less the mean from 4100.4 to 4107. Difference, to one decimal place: 2.8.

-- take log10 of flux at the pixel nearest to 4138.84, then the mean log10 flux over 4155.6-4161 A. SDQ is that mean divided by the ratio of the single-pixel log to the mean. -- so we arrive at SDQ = 1.26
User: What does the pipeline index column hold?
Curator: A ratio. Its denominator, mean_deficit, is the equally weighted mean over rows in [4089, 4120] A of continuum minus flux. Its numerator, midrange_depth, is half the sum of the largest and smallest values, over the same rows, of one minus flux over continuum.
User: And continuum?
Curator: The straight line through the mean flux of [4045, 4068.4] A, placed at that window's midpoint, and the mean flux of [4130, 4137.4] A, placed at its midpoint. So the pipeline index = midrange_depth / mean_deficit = 0.14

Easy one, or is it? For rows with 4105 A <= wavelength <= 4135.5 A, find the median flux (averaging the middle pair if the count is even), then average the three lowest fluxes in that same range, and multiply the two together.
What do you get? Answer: 219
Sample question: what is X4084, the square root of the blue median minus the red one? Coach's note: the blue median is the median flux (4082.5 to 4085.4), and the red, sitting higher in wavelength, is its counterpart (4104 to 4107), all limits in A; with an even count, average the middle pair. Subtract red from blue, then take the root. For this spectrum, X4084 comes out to 1.55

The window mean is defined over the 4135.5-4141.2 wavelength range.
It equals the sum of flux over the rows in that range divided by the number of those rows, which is 18.3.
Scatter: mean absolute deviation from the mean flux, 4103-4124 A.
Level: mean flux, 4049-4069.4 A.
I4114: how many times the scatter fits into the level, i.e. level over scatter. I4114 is 8.6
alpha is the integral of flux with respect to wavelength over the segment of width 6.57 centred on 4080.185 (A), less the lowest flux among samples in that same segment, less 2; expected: 97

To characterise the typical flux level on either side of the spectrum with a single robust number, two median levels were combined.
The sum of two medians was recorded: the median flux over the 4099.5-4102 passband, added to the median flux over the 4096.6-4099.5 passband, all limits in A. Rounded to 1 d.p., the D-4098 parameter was 34.1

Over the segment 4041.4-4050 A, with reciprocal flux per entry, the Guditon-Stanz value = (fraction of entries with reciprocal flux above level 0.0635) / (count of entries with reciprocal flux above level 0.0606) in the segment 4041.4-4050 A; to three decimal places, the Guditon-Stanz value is 0.067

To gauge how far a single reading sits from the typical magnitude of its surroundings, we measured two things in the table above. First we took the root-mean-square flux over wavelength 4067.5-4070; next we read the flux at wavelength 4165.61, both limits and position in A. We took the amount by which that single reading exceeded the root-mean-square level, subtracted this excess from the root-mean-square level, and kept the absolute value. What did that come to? 20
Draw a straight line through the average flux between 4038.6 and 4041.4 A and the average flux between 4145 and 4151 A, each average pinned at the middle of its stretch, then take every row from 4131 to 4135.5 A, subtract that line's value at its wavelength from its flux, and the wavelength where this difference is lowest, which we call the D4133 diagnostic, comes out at 4134.08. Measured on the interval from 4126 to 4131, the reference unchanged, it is 4130.27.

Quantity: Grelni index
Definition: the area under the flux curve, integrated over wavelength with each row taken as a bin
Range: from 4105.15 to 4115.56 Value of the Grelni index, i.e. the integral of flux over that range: 178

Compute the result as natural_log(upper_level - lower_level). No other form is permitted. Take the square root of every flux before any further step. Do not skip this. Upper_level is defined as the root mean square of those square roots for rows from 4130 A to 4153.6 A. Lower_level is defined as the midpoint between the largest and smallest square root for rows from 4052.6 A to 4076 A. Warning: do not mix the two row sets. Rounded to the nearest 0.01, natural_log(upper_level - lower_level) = -1.70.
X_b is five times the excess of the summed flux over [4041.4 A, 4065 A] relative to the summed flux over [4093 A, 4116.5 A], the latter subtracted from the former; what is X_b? -71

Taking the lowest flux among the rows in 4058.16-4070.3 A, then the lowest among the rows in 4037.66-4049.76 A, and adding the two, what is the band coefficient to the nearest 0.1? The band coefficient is 23.9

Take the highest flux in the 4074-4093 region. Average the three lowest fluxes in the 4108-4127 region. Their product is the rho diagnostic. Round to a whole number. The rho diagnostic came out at 351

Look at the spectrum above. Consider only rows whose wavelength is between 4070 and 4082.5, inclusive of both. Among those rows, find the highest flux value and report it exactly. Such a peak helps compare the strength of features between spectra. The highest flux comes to 21.6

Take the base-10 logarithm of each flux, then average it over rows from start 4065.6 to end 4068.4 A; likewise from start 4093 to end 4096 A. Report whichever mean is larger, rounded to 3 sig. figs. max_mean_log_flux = 1.25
